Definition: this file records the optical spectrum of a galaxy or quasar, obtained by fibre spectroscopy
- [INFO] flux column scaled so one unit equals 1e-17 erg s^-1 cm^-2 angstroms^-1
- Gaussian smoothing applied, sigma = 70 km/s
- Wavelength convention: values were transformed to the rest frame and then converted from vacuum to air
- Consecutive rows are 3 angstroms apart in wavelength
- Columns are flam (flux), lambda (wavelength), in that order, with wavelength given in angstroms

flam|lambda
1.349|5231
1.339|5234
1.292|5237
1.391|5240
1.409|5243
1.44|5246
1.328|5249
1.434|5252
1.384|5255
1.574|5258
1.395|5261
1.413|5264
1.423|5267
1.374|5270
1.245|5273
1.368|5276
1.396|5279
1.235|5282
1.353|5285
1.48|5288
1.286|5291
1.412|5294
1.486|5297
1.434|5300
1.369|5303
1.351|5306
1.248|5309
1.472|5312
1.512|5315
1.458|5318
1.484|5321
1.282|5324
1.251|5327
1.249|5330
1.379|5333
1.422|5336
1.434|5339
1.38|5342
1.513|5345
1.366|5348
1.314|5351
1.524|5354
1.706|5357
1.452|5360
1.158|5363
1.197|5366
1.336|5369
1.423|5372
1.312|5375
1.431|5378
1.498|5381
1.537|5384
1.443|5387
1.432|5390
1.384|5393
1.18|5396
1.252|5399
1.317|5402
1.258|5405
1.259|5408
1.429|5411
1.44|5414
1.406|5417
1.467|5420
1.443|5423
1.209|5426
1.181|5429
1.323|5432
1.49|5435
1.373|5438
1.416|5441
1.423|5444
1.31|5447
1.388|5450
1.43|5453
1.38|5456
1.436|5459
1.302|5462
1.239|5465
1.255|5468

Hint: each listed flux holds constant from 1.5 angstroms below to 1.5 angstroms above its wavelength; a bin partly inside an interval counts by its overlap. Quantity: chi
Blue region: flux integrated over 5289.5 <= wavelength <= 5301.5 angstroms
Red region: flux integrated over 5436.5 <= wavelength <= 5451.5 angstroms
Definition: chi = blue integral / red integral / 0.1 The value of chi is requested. 8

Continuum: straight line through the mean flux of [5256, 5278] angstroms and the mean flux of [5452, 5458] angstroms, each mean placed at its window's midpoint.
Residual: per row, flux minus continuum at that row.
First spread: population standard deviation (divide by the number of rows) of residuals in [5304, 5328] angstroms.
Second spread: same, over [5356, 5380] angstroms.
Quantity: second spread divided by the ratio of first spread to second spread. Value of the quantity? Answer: 0.246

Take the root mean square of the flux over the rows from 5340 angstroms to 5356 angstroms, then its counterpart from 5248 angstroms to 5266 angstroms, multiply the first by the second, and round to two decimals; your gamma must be 2.02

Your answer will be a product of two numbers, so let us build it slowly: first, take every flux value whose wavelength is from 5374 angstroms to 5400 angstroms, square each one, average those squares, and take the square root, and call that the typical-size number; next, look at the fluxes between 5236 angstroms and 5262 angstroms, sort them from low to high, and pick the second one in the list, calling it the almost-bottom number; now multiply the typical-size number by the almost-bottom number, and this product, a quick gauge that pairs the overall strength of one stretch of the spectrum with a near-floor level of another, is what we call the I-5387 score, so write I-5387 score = 1.85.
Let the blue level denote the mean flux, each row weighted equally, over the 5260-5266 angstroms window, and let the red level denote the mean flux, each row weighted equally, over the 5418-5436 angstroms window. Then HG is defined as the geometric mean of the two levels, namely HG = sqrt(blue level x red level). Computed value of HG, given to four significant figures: 1.378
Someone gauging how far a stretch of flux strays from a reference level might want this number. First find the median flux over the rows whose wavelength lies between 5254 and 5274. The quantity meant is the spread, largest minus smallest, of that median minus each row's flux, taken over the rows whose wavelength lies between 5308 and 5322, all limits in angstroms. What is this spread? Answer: 0.26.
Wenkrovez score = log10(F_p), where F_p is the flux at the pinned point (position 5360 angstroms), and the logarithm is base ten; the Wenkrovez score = 0.16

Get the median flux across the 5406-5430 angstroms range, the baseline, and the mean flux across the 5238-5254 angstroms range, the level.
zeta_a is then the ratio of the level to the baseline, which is 0.99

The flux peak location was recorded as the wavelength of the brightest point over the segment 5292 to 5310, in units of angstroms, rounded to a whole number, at 5297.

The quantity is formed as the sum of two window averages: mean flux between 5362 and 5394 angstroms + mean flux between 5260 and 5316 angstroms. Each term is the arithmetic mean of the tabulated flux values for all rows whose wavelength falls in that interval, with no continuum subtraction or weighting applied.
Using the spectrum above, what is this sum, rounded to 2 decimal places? 2.76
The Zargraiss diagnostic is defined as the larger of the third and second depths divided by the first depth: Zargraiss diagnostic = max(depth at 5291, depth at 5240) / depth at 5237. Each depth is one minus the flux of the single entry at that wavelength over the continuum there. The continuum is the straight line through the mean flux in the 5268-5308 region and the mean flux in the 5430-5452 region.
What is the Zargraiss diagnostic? 1.2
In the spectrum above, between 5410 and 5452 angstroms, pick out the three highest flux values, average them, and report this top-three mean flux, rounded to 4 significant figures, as 1.467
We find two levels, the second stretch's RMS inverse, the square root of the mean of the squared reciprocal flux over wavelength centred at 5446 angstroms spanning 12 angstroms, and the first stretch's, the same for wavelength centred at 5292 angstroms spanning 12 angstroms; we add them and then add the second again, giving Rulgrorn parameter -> 2.16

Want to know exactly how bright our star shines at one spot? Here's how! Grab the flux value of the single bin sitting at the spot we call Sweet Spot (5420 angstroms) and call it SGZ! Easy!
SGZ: 1.467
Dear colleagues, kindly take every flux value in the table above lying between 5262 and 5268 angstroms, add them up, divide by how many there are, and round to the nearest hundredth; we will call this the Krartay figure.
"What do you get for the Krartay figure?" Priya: 1.42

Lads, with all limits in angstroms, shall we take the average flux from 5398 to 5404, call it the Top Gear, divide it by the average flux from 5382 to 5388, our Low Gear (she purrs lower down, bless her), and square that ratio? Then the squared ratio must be 0.74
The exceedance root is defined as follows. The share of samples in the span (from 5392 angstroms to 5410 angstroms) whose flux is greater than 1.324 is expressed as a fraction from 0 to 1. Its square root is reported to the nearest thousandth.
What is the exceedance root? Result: 0.408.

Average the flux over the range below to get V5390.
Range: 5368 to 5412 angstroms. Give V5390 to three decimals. 1.366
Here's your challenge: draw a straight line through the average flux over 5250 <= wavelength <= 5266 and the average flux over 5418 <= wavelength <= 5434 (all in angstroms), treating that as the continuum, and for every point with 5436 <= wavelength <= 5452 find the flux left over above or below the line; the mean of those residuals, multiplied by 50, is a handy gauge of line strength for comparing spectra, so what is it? 3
